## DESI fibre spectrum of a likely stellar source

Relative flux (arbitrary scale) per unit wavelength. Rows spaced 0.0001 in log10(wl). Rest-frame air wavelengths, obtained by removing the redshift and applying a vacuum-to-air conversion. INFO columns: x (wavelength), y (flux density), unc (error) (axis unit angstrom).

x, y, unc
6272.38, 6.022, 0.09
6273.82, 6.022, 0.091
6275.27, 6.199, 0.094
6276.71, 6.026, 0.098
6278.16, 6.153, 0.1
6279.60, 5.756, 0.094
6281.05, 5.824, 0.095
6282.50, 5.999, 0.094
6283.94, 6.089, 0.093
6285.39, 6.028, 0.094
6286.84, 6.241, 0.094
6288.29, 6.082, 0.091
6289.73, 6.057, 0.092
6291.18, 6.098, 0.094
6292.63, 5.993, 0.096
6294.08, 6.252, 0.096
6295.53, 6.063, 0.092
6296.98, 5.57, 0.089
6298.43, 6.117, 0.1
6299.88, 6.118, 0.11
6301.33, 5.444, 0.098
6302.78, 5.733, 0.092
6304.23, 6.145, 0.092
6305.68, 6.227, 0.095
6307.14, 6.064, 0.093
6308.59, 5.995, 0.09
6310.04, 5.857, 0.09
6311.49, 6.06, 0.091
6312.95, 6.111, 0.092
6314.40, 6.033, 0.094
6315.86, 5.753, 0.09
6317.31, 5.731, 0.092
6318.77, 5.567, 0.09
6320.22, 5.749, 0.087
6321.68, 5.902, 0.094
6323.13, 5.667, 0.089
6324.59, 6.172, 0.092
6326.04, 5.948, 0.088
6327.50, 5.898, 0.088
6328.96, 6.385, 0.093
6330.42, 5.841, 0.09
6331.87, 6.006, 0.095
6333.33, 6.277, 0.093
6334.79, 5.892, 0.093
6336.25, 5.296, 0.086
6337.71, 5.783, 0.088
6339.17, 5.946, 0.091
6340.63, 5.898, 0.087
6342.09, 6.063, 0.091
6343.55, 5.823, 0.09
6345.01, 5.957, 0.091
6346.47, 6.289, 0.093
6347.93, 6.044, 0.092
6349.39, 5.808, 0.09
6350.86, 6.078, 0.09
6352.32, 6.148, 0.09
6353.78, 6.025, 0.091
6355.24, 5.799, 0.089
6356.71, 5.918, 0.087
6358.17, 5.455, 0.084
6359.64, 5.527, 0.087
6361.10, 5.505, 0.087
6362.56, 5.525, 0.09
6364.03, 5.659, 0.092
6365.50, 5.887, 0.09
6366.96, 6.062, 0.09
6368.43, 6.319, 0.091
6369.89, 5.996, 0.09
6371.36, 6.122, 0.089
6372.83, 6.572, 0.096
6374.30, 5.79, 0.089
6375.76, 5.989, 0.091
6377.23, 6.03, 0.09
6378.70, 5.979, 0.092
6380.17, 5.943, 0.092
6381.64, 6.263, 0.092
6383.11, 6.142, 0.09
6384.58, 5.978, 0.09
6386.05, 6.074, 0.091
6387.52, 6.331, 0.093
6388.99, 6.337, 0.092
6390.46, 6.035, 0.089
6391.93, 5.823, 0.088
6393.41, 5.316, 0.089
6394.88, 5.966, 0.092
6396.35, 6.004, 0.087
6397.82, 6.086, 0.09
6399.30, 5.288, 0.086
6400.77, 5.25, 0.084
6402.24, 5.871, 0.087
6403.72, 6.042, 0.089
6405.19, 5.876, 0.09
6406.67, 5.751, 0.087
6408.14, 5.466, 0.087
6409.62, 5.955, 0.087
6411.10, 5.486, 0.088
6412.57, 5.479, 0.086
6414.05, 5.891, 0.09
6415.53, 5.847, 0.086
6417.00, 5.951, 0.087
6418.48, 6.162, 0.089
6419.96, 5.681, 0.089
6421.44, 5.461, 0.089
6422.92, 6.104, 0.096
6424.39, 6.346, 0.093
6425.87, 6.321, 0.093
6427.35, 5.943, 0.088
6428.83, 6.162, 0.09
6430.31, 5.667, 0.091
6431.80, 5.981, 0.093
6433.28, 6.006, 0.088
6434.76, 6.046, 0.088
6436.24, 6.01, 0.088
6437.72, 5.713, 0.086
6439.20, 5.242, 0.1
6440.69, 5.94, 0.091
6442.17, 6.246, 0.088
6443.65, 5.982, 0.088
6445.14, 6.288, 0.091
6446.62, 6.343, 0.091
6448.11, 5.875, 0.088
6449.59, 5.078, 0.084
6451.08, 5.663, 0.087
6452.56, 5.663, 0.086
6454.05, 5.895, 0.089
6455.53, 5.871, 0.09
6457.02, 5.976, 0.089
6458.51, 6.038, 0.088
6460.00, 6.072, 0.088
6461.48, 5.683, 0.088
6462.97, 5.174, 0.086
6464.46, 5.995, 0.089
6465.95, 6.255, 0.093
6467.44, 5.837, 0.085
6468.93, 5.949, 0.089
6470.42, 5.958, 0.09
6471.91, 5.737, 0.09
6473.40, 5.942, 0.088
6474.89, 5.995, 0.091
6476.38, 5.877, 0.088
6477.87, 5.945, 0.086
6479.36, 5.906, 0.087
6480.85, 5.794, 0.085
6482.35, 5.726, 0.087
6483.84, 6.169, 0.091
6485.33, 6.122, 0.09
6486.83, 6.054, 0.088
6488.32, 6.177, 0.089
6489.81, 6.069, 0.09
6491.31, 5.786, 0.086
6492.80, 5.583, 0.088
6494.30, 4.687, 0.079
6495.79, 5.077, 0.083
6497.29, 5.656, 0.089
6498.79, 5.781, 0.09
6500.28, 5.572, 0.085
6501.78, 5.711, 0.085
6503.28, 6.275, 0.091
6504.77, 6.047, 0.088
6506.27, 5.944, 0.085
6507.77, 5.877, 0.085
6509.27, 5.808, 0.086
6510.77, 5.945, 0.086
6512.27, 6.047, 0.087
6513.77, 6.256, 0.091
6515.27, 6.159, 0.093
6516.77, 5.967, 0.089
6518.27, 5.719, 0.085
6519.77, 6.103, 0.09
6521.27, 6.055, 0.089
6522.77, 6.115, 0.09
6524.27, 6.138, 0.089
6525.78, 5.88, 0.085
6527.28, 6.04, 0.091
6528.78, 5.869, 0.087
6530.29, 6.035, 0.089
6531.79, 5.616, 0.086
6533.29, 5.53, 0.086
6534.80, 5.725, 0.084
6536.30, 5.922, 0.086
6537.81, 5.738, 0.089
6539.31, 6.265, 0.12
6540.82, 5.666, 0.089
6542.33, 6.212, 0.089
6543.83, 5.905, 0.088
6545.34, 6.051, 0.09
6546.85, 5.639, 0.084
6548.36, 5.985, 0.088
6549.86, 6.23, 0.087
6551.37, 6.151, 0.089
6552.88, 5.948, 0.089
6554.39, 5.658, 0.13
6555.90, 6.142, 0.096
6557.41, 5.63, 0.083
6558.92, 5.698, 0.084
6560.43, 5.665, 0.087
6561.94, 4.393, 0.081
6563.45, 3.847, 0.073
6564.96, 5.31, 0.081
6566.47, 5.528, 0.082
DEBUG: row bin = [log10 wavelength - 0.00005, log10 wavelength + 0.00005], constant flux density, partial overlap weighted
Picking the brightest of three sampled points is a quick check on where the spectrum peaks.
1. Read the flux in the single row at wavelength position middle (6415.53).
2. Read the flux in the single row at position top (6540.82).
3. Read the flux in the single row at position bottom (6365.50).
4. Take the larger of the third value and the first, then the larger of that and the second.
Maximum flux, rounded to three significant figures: 5.89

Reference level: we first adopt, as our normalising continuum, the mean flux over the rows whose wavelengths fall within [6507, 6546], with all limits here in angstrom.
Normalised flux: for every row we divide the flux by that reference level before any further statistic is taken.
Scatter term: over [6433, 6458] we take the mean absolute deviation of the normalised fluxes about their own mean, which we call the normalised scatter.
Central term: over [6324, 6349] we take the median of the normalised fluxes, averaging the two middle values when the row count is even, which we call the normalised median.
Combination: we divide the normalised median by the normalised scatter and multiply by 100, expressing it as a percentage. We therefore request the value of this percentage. 2520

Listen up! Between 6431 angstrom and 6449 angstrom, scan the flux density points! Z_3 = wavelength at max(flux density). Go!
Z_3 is 6446.62 angstrom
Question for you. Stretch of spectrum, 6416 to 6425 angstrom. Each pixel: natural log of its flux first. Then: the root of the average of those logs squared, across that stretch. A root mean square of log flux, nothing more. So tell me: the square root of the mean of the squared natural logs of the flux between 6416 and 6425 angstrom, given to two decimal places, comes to 1.78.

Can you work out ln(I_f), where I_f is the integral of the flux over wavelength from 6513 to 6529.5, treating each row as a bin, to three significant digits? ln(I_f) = 4.60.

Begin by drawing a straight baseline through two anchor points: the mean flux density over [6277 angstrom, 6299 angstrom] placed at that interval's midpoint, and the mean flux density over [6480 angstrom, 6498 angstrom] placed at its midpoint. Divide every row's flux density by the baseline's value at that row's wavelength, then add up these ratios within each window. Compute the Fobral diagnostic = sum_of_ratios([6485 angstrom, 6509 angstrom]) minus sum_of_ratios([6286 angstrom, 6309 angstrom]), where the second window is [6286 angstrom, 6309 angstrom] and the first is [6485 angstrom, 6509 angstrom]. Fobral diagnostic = 0.1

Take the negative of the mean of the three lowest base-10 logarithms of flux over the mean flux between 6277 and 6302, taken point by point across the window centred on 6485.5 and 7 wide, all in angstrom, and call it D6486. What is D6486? 0.002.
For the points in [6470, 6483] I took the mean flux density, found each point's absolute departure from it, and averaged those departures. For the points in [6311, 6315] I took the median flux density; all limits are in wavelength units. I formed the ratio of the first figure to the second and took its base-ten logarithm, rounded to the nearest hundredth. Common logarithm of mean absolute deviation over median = -1.87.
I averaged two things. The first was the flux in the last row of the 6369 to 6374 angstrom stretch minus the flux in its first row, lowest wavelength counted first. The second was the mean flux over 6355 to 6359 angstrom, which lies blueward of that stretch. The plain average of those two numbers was 3.1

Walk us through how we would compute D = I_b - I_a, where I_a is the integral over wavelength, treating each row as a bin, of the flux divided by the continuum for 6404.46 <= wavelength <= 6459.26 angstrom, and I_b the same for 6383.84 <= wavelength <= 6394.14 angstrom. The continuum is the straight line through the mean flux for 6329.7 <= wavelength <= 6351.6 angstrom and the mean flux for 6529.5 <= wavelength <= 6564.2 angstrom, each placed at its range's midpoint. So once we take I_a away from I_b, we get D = -45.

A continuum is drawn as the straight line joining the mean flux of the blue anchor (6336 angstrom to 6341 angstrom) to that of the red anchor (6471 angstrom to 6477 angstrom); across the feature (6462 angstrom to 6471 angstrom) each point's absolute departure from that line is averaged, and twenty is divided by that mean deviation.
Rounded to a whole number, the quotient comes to 87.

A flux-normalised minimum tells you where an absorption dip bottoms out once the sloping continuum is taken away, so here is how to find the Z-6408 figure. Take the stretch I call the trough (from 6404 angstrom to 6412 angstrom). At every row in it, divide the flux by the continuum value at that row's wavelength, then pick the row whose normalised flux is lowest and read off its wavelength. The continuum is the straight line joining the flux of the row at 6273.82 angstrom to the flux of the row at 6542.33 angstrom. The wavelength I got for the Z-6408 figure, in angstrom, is 6408.14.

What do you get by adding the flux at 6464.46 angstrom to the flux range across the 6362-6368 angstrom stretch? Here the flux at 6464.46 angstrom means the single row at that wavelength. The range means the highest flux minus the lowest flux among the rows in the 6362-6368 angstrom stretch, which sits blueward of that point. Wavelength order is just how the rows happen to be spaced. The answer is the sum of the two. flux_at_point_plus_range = 6.53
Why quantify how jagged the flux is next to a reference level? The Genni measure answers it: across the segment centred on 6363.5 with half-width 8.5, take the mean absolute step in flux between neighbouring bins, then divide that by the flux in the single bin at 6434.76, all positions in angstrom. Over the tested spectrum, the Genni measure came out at 0.029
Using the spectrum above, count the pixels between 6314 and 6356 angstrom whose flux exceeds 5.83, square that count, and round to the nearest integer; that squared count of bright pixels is 361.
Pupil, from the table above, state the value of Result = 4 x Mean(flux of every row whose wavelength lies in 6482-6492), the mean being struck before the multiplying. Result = 24.1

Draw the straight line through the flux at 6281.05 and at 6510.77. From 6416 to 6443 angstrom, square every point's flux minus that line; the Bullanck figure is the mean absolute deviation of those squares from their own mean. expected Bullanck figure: 0.079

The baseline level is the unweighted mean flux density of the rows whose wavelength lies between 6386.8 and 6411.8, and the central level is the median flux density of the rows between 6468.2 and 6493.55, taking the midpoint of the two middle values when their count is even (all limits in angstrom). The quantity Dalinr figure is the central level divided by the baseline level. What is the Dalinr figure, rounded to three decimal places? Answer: 1.022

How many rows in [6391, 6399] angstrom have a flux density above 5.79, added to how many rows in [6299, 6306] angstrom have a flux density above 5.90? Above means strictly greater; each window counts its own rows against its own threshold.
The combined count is 7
